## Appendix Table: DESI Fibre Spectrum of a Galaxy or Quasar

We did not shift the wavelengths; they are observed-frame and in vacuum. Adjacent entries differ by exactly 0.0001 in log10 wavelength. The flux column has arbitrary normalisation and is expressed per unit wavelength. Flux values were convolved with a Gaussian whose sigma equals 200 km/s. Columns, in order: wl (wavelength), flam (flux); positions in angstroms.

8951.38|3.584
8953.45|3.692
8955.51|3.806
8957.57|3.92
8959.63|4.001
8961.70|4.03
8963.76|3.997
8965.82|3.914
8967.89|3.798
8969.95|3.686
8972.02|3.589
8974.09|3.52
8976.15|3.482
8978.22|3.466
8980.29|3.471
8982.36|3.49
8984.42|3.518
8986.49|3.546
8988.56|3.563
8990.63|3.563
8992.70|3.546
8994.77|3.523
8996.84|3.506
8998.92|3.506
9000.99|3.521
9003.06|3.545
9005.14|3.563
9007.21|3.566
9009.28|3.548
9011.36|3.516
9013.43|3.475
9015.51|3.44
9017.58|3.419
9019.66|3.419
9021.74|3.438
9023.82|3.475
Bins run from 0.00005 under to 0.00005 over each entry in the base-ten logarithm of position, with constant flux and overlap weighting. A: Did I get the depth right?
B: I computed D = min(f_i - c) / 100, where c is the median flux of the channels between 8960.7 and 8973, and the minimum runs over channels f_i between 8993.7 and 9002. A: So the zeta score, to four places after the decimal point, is -0.0035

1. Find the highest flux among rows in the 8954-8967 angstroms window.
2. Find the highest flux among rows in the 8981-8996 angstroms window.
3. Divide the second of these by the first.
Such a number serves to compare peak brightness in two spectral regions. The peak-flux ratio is 0.884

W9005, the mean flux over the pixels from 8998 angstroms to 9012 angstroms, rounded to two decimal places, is 3.54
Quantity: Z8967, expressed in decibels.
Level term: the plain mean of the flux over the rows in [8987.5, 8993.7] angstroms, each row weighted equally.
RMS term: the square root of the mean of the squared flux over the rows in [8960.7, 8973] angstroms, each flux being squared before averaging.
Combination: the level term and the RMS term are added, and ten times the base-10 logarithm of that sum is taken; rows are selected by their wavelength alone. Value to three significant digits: 8.69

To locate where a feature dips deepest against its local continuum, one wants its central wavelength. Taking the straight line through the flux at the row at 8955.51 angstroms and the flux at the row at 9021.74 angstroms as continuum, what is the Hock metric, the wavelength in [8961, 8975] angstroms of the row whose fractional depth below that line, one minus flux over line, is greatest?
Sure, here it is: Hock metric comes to 8974.09 angstroms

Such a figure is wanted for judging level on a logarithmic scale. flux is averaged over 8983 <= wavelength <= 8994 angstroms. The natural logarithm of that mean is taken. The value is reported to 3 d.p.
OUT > 1.266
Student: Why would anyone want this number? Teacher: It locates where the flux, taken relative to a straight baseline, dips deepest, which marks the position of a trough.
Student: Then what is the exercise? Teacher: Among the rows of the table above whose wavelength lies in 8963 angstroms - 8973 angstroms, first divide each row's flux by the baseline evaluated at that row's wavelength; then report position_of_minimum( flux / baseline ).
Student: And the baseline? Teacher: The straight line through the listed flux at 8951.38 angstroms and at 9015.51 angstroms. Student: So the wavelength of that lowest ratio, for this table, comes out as 8972.02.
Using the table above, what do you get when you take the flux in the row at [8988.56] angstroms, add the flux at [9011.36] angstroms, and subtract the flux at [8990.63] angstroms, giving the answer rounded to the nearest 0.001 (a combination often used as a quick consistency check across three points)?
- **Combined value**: 3.516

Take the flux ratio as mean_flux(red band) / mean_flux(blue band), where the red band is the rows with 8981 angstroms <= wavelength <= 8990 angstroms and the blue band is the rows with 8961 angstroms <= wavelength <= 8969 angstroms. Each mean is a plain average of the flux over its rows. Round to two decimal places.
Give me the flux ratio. 0.90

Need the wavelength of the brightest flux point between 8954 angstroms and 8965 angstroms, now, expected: 8961.70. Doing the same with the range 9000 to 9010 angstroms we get 9007.21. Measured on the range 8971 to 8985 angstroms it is 8972.02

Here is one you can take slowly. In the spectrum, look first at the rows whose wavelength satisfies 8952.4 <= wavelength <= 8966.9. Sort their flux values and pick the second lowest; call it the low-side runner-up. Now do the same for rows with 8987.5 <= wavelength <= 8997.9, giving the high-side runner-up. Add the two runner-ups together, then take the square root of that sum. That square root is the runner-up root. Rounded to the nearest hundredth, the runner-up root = 2.71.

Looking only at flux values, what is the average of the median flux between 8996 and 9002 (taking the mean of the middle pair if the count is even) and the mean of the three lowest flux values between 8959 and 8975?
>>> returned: 3.55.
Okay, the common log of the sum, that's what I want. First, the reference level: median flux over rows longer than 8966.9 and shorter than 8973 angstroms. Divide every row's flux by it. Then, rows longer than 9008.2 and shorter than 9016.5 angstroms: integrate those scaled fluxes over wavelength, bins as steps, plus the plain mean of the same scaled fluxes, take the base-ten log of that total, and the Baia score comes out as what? 0.945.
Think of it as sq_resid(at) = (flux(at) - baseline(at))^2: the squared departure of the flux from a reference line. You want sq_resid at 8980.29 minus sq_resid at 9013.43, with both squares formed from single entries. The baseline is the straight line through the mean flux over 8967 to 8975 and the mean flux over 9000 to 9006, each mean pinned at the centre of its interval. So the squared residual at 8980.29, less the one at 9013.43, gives 0.020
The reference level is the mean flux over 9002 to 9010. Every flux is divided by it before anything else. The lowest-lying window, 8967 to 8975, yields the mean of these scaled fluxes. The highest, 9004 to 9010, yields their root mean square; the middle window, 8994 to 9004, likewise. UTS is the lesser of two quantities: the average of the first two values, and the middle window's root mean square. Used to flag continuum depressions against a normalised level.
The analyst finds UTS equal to 0.990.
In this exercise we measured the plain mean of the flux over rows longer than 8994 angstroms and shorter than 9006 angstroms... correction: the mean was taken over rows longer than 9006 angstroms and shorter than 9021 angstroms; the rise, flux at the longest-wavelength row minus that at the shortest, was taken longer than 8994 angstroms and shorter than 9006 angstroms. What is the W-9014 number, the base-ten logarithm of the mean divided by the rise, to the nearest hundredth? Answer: 1.94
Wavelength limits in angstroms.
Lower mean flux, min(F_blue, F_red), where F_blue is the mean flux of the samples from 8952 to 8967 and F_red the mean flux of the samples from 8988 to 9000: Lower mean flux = 3.53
